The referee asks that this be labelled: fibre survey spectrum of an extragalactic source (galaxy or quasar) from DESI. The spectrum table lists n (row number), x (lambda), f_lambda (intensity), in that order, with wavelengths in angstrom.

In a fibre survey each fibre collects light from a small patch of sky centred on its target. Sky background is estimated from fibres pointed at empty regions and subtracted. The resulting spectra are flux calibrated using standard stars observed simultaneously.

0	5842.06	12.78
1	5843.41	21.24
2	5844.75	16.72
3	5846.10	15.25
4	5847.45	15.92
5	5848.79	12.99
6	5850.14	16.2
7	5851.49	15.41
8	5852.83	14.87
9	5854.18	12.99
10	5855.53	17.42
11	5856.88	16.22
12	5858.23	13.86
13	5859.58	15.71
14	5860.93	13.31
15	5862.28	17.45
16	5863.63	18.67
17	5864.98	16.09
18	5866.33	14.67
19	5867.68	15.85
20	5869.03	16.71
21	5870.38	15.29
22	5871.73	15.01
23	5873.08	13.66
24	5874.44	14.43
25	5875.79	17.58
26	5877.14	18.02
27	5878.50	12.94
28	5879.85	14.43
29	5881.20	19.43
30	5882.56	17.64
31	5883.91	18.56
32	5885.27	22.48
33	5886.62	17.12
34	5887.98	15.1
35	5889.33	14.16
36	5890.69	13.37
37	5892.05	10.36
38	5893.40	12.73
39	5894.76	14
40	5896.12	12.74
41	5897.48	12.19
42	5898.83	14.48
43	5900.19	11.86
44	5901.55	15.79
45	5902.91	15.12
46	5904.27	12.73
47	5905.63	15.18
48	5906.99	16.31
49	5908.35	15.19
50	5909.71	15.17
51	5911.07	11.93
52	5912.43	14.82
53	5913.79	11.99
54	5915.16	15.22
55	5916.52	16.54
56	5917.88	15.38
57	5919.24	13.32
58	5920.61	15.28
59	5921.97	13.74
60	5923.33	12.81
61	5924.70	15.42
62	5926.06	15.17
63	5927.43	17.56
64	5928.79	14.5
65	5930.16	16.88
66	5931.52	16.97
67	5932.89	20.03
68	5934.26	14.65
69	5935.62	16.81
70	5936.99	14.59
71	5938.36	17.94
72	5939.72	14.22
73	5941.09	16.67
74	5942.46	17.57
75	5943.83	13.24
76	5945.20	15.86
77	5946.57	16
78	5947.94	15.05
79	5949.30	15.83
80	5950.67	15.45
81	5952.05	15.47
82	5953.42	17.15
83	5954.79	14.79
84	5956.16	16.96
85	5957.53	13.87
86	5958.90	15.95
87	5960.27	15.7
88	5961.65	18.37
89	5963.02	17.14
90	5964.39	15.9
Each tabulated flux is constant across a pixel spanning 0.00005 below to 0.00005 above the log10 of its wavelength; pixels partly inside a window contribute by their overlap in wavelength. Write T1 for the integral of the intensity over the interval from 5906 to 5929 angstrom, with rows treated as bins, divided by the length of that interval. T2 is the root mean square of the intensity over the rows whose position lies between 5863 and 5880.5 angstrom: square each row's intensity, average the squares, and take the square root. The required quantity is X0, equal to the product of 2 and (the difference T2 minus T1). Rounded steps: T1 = 14.7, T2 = 15.7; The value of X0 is 2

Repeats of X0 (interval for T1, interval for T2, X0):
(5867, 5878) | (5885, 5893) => 0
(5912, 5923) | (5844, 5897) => 2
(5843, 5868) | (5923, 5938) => 1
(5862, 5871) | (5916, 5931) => -2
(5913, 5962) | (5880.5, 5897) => 1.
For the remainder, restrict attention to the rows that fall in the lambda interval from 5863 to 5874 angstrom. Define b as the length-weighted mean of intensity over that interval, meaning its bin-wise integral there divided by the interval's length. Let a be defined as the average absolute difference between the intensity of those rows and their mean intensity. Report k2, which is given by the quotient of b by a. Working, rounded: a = 1.1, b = 15.7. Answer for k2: 14.5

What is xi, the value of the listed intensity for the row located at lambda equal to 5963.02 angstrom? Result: 17.14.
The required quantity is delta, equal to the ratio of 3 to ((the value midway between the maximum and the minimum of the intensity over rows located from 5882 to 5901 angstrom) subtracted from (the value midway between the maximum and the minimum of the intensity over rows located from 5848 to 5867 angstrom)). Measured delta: -5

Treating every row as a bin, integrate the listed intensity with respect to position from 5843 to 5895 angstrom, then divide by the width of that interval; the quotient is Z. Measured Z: 15.7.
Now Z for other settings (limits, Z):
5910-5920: 14.2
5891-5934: 14.6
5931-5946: 16.2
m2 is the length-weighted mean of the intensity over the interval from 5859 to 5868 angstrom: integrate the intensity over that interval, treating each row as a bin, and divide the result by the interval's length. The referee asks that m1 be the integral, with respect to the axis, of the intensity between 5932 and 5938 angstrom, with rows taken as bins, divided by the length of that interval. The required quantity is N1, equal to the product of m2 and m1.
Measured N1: 265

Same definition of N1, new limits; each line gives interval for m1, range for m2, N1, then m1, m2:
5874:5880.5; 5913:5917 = 225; 15.5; 14.5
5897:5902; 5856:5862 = 204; 13.5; 15.0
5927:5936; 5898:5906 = 237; 16.8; 14.1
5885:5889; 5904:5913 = 254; 17.5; 14.6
